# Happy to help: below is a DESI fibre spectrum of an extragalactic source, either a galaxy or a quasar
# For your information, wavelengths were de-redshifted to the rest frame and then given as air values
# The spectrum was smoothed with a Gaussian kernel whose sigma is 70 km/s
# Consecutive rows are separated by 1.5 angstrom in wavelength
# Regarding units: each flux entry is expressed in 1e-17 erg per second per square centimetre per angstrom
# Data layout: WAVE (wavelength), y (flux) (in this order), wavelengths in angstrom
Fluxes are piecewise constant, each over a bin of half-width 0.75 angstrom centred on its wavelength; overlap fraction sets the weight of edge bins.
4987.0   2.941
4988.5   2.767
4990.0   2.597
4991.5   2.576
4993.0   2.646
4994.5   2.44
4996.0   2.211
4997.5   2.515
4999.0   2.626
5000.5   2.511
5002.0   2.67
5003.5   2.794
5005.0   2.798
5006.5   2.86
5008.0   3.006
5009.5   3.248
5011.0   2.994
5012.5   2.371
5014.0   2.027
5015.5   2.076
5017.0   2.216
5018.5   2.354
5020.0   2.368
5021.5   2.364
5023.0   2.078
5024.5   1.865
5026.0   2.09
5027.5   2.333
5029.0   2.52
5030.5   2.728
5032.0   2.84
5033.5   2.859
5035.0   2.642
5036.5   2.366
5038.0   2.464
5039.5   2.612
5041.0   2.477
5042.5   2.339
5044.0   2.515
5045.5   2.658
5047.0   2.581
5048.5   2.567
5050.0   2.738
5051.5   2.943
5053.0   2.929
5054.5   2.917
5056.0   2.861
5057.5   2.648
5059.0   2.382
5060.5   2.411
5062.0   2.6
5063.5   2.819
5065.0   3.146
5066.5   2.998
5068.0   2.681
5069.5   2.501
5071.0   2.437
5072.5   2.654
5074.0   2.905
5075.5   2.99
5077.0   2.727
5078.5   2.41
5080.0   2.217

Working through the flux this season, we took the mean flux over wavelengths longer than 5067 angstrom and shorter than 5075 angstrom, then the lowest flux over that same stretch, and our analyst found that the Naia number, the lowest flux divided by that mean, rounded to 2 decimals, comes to 0.92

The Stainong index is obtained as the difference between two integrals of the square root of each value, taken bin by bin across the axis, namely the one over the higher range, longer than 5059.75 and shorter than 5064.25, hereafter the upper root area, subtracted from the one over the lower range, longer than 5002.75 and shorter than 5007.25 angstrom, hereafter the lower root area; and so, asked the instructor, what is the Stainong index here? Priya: 0.3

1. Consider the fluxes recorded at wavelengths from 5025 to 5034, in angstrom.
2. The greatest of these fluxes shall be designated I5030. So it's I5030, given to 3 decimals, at 2.859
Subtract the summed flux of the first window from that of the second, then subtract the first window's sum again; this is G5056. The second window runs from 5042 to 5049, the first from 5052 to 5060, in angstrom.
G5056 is -14.8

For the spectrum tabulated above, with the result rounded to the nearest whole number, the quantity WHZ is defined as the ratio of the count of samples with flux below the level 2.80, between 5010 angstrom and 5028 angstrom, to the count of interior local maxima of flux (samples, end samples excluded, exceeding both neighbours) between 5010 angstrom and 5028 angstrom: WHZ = 11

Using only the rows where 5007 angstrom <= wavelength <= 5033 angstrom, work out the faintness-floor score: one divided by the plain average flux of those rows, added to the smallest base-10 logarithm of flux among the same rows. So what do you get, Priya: 0.68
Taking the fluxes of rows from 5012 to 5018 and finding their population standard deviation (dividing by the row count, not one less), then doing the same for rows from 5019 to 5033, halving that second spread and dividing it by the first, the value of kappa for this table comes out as 1.1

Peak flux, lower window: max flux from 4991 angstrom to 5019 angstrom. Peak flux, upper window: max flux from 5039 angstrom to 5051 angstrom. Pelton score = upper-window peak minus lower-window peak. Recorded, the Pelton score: -0.5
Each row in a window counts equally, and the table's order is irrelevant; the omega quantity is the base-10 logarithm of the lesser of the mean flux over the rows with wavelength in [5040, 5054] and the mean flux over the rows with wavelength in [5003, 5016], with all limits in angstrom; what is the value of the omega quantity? 0.42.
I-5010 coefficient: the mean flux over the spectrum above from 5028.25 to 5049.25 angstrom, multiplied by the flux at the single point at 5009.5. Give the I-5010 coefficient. 8.4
